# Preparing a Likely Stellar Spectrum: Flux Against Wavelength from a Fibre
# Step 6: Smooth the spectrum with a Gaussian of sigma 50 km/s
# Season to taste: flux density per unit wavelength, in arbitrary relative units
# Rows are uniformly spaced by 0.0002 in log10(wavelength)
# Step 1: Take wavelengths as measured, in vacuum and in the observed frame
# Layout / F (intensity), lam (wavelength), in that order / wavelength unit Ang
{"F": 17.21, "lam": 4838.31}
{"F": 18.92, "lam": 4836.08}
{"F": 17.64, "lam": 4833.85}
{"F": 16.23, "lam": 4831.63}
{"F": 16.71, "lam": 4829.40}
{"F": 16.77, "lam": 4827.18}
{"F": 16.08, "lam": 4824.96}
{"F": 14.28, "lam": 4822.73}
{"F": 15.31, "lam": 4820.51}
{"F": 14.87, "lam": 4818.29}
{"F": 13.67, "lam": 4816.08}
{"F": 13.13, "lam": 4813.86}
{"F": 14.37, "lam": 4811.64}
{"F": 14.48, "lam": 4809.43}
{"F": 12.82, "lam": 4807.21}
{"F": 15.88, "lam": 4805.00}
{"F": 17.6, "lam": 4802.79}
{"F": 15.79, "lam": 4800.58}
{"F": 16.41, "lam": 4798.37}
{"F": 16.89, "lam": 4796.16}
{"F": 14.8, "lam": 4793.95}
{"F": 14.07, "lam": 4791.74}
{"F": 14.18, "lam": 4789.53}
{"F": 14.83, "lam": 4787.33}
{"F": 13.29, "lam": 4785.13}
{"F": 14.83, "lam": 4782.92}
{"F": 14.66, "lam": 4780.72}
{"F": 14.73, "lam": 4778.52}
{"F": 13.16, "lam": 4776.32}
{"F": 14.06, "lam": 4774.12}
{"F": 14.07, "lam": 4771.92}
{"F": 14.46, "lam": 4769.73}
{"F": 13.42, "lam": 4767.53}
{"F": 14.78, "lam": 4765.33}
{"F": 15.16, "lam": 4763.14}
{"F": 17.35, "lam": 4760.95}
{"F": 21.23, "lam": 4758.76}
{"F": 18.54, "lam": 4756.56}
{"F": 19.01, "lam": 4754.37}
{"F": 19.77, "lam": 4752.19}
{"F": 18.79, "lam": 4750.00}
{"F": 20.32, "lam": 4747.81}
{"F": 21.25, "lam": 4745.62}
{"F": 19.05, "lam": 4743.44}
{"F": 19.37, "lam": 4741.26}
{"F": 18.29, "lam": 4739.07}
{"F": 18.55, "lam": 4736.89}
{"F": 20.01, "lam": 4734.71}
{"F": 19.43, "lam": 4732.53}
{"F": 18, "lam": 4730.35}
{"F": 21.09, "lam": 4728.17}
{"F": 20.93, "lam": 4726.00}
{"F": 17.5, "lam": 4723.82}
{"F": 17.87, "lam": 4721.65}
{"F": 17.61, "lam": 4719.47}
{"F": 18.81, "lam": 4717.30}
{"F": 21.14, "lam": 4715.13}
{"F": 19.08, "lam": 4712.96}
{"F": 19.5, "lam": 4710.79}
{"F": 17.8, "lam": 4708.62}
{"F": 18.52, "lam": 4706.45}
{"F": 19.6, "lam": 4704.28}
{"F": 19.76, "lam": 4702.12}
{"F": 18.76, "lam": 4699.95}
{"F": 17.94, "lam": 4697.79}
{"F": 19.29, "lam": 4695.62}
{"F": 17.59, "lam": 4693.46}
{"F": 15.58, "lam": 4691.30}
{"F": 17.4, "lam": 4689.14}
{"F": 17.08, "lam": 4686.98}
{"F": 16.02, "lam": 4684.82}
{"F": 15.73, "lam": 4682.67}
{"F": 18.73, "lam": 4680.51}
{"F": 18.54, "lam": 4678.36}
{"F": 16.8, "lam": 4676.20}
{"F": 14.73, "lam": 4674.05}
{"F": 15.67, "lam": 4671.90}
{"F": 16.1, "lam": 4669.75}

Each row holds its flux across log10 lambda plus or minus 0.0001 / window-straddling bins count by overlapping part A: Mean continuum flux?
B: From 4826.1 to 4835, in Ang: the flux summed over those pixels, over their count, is 16.8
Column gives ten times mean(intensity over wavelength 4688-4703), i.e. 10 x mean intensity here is 180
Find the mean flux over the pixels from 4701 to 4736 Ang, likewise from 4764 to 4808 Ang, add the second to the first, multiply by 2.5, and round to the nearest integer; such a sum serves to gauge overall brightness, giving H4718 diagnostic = 85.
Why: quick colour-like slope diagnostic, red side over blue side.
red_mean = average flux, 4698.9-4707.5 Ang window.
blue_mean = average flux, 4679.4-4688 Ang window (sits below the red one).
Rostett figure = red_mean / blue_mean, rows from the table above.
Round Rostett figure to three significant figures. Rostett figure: 1.13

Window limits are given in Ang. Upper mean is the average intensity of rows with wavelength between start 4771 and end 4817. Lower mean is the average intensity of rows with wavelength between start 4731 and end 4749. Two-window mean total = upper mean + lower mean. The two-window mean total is 34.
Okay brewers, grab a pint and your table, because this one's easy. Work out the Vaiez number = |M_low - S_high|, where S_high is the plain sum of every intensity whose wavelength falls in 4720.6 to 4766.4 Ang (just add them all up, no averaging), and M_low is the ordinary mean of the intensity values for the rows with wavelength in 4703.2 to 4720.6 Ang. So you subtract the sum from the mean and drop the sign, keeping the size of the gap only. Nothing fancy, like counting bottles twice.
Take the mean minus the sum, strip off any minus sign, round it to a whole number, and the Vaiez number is 377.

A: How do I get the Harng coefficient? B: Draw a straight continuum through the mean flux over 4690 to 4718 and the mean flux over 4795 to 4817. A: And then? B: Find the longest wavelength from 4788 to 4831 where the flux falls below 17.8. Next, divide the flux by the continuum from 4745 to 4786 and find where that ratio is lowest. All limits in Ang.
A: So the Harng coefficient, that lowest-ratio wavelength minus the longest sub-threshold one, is -53.1 Ang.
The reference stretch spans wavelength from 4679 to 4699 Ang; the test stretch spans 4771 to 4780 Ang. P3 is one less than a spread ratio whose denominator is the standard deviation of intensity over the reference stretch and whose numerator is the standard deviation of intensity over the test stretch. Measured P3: -0.5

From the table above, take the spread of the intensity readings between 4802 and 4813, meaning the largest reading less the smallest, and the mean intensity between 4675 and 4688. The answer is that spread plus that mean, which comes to 21.9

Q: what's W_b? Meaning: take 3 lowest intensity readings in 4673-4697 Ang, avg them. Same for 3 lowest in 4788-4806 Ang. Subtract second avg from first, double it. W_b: 2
